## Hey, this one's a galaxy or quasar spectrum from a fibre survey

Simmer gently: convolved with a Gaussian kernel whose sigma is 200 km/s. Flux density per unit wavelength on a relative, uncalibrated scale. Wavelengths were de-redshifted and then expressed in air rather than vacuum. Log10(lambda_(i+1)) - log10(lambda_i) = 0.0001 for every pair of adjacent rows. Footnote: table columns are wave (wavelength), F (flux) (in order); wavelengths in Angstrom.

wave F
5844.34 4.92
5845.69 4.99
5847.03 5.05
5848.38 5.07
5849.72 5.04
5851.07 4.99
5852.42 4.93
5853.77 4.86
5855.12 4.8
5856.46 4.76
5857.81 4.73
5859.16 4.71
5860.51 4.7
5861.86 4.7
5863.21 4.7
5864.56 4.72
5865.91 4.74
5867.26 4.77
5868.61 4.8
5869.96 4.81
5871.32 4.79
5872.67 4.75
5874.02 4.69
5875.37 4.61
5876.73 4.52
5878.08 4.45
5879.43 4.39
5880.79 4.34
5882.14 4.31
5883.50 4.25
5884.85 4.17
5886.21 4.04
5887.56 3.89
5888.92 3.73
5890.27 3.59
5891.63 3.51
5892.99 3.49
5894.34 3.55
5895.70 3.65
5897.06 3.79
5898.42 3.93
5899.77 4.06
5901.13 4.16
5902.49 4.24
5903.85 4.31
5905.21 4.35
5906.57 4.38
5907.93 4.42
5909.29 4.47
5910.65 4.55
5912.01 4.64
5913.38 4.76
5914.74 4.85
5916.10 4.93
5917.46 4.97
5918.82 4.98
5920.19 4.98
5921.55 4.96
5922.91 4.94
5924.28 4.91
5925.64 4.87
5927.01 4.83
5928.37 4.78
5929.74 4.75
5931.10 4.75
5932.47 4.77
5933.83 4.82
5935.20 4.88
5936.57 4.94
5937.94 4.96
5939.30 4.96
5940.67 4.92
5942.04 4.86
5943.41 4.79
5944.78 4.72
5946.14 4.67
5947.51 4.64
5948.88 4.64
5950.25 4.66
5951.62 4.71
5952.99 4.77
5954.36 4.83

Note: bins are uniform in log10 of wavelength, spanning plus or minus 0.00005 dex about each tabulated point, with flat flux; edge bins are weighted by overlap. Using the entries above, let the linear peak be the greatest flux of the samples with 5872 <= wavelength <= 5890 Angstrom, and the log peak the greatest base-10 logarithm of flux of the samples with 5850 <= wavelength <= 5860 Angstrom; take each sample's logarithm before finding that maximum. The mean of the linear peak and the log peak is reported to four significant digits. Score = 2.724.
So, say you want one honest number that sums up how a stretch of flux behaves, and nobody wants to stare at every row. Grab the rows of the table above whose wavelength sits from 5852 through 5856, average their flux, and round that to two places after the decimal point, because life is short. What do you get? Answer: 4.86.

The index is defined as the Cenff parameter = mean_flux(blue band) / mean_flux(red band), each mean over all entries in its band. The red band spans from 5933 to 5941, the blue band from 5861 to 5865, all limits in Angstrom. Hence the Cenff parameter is 0.96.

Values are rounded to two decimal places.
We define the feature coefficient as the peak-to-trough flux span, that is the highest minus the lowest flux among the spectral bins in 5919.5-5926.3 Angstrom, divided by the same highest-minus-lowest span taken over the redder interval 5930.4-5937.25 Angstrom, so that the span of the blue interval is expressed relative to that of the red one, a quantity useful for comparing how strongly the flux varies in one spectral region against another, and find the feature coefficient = 0.58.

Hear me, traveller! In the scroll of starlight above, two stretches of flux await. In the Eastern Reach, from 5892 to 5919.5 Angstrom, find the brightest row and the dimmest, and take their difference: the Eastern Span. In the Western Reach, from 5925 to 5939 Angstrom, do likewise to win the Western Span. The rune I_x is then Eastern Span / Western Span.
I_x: 7.1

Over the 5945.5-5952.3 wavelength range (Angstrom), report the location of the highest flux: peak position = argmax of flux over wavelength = 5951.62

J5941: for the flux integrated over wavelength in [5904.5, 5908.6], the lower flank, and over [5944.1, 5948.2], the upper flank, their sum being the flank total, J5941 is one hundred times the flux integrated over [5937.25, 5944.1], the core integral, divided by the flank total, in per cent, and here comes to 90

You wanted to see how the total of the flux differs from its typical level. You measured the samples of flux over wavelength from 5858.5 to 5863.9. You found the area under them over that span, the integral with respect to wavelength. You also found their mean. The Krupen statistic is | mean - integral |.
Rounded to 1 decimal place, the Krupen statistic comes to 20.7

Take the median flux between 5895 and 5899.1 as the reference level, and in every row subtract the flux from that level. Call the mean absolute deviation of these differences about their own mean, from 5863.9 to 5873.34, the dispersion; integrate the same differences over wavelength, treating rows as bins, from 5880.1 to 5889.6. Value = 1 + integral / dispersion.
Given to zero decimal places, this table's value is -108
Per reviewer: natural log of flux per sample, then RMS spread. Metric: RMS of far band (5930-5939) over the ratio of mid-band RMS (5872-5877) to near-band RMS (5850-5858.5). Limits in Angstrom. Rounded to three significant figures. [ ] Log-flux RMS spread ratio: 1.62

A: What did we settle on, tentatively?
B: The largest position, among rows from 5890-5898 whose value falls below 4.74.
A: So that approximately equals 5897.06 Angstrom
